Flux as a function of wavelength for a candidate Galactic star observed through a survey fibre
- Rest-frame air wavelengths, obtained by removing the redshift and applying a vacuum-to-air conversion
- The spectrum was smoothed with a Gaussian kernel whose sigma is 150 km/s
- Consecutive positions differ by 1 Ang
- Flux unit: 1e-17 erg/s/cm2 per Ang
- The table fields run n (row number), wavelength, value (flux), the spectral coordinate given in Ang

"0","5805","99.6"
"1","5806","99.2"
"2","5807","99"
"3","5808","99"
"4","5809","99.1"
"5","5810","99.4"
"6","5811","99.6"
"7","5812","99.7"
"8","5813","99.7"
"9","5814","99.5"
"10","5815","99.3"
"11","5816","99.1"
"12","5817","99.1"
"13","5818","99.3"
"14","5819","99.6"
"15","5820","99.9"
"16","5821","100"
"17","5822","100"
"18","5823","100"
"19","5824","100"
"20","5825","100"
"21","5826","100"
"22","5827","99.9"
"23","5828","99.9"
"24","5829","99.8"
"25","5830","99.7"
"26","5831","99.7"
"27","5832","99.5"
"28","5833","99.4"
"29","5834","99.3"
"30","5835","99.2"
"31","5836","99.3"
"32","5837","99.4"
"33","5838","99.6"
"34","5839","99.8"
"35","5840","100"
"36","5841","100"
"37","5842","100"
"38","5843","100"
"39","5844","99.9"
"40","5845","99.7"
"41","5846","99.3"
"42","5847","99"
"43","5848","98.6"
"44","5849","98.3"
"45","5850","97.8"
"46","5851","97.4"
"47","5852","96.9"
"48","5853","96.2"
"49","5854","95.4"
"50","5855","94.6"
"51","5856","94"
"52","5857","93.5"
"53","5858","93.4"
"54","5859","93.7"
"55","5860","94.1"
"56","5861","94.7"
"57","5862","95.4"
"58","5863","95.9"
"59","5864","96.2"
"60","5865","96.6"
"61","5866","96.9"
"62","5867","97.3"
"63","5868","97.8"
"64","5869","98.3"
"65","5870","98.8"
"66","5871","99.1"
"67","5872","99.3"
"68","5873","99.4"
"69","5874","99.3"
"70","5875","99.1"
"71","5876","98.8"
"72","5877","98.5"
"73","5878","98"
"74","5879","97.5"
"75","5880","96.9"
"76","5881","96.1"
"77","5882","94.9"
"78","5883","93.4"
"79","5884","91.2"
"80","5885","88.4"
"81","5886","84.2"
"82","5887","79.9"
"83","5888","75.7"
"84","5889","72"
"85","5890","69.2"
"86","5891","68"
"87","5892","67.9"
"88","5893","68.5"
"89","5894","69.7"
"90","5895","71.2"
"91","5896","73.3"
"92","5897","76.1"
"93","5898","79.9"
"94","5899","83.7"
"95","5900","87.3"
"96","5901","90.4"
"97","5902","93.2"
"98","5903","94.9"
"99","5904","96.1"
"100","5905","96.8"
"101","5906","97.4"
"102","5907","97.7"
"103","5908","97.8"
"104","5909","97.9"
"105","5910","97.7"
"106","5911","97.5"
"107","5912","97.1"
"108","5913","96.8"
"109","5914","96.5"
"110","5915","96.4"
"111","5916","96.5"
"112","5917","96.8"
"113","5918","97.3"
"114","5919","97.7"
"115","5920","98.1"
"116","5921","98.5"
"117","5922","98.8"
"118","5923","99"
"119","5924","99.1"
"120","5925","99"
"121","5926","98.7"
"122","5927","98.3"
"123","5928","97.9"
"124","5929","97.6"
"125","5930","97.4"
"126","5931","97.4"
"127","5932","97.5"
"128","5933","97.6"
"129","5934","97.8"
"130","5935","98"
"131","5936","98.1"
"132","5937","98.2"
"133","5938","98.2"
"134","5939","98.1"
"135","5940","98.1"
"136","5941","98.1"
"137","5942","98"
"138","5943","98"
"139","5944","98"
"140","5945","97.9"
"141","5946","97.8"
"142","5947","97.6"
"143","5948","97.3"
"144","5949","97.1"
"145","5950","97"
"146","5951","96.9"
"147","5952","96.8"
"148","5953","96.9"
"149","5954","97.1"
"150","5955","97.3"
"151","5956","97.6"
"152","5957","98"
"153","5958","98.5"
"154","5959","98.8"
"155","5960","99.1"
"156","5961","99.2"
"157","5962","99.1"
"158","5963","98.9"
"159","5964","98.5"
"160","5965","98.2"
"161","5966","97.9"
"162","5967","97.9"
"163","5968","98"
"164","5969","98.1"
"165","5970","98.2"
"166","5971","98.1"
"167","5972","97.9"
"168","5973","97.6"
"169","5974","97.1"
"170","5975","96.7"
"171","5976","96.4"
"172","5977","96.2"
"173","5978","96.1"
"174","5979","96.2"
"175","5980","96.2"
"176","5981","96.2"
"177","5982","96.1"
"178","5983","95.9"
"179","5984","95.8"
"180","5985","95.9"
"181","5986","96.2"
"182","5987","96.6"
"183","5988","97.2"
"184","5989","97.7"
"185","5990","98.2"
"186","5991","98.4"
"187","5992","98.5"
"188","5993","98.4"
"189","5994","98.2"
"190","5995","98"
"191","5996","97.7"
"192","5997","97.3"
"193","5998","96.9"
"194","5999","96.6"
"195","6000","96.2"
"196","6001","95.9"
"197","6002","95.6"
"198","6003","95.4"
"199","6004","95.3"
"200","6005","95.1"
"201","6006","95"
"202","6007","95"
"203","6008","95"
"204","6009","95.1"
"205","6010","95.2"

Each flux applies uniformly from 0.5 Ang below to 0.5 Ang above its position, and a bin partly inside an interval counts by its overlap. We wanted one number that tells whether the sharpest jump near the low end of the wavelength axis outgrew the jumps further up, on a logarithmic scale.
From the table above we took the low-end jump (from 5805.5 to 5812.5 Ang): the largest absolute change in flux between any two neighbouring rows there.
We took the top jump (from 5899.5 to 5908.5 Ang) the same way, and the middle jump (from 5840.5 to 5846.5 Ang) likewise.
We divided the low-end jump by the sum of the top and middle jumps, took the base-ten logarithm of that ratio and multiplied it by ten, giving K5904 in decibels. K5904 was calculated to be -11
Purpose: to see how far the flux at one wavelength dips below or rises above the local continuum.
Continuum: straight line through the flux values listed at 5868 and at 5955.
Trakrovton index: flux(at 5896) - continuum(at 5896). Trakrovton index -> -24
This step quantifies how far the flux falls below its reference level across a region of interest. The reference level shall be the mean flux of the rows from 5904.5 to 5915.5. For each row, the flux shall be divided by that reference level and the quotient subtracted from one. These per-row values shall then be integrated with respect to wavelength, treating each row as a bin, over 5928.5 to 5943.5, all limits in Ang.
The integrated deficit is -0.10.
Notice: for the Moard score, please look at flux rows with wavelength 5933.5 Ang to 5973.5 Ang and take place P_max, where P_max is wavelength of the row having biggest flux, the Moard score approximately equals 5961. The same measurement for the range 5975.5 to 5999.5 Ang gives 5992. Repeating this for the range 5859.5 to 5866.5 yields 5866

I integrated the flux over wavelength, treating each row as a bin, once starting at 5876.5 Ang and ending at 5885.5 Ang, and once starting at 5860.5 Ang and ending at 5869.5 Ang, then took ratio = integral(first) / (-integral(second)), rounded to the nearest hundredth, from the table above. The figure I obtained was -0.98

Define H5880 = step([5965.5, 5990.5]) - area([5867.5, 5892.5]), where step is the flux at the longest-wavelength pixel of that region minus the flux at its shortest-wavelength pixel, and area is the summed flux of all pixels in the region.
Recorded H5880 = -2261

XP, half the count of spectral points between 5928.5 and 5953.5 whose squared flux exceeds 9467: 10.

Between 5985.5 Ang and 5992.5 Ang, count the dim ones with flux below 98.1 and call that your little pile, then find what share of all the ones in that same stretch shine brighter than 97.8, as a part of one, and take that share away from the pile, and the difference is 4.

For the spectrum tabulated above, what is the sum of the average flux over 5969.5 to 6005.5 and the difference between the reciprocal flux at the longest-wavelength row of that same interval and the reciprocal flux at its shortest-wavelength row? 96.8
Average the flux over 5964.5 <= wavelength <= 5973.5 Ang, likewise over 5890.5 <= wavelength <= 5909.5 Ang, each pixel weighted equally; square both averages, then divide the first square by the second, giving 1.3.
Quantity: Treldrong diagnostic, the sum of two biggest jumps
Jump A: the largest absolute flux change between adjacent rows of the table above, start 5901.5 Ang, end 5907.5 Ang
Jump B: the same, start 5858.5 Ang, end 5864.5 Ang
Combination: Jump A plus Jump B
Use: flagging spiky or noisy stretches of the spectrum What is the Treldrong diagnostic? 2.4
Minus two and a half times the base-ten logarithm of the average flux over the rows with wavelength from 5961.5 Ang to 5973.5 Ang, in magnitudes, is -4.98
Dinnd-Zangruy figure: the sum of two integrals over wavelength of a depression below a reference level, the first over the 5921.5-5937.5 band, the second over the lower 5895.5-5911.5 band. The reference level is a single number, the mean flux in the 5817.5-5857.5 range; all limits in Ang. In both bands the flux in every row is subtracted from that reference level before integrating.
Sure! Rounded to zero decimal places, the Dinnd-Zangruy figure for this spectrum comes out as 135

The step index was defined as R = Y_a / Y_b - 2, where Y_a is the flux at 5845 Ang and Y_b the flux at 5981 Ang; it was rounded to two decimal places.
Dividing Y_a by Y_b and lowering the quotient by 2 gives -0.96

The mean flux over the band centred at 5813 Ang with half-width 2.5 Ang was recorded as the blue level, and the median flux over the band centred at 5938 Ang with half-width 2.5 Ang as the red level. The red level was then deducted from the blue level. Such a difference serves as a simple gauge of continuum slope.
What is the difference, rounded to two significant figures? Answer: 1.5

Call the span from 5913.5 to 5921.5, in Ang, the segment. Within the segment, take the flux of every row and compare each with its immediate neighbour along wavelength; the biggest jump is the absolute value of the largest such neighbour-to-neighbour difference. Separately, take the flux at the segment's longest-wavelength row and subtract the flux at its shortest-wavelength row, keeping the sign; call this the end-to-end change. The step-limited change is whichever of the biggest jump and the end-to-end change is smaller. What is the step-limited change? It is 0.50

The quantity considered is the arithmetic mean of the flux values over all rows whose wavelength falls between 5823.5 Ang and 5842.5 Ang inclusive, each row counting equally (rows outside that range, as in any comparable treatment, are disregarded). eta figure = 99.7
